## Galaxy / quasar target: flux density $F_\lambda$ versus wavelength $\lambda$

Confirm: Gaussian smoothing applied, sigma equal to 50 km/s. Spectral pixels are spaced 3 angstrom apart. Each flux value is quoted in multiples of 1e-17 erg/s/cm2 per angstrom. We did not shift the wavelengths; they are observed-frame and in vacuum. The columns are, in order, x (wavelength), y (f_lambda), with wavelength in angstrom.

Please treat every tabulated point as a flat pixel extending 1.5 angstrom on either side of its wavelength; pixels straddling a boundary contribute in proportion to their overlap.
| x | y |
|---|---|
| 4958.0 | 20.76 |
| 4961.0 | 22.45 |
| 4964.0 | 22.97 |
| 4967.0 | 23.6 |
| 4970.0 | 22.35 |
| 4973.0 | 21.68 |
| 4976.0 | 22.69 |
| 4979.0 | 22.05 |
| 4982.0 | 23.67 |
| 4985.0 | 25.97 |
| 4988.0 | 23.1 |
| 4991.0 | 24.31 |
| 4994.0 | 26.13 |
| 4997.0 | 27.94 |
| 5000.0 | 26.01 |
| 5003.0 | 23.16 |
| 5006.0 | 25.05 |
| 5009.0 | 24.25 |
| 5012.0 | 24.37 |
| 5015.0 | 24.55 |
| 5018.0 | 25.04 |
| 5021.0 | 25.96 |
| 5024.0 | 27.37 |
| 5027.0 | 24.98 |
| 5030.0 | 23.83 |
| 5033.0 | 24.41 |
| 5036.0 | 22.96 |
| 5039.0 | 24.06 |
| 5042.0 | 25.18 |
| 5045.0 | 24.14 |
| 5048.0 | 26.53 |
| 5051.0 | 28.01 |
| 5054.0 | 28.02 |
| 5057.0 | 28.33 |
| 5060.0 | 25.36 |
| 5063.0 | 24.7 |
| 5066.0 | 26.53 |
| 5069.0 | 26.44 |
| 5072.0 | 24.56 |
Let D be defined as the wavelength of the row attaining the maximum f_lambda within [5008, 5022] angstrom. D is 5021.0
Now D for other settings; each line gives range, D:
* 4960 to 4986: 4985.0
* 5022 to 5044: 5024.0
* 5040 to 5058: 5057.0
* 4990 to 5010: 4997.0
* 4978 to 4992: 4985.0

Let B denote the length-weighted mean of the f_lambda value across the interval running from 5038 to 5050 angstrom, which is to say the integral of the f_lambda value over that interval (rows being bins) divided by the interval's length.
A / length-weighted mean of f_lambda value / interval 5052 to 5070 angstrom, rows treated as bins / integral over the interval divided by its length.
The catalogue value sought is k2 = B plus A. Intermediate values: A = 26.6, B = 25.1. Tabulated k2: 51.7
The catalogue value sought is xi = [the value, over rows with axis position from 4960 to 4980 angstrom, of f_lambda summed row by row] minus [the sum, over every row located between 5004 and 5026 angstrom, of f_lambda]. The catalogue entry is -19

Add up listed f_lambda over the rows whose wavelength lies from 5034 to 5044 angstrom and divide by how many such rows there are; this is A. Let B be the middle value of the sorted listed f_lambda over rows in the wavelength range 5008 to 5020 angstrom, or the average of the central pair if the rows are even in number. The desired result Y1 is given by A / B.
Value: 0.98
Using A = 24.1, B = 24.5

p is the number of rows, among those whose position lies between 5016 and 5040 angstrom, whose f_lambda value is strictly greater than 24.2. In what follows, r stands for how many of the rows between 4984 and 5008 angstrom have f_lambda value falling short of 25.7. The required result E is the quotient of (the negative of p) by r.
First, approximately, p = 5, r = 4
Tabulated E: -1.25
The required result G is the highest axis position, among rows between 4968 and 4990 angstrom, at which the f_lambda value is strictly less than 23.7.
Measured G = 4988.0 angstrom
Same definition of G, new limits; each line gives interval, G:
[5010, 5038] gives 5036.0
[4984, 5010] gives 5003.0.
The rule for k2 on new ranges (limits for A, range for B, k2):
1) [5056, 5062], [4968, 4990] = 49.7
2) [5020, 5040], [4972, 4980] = 47.0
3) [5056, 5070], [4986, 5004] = 51.4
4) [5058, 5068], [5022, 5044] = 50.4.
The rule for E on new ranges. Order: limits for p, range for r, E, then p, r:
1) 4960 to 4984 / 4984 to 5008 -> 0.00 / 0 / 4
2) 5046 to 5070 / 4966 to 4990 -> -1.14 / 8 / 7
